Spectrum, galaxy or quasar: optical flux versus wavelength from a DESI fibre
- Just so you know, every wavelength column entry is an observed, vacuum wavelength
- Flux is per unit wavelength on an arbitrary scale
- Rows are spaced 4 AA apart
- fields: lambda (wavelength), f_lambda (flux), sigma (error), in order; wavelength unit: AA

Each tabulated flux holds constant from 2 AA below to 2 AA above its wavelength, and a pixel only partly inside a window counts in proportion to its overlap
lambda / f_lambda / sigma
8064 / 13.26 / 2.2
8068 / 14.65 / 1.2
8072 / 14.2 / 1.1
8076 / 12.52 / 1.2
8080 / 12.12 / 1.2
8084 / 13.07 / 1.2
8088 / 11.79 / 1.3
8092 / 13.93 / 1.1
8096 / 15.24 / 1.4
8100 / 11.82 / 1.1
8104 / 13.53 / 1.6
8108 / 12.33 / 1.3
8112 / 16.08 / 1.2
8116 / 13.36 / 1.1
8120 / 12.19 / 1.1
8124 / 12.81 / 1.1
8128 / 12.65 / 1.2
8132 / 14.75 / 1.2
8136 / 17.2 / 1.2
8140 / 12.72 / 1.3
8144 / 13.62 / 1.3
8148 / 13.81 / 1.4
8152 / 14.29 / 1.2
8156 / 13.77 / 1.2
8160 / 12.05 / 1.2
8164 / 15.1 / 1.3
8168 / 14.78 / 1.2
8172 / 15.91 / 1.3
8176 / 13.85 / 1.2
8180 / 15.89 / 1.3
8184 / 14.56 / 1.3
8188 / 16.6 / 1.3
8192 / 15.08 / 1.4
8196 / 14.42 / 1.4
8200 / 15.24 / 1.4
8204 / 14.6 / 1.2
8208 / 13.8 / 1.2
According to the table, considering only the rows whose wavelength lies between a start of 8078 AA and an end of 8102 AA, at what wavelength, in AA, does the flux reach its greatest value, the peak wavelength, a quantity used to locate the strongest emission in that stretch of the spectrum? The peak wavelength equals 8096 AA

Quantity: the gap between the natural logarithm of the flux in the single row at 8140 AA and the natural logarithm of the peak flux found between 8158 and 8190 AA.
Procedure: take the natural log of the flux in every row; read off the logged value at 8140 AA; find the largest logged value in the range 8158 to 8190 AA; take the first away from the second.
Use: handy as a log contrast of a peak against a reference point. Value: 0.27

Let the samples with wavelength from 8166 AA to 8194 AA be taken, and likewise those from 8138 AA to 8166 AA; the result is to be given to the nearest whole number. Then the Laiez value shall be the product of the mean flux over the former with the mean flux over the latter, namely 208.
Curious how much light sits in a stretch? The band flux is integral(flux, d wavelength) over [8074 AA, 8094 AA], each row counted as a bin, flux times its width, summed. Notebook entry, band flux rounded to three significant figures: 254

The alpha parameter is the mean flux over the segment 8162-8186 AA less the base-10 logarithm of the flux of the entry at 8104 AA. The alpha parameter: 13.9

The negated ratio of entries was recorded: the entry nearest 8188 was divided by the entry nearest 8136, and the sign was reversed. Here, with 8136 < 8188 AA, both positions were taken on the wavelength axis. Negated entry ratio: -0.97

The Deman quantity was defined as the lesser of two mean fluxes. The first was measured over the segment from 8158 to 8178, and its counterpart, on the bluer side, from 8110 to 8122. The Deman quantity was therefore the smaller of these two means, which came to 13.9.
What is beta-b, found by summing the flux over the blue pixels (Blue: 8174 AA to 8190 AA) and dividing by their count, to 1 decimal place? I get 15.2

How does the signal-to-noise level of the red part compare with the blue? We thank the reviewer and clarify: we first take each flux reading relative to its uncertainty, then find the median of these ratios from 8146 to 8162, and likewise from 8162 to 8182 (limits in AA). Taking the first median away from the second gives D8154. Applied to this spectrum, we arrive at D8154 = 1.5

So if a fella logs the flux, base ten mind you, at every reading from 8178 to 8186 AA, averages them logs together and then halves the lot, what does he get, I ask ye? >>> 0.591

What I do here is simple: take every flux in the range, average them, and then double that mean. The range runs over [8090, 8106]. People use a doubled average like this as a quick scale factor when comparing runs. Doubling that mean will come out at 27.3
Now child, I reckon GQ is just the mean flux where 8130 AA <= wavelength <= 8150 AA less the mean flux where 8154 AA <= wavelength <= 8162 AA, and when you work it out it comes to 1.5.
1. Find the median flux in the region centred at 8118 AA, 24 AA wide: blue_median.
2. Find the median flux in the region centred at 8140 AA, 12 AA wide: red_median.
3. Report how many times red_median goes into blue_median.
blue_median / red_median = 0.935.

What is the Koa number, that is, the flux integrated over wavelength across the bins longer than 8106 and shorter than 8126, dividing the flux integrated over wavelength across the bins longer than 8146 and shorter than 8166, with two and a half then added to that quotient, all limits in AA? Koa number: 3.53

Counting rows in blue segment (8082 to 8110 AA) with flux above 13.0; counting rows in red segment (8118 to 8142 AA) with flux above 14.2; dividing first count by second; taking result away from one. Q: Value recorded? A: -1.00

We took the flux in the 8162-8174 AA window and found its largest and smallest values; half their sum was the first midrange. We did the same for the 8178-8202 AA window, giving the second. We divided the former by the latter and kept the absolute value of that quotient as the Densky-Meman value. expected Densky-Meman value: 0.99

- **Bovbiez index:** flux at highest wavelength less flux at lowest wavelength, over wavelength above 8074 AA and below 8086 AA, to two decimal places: 0.55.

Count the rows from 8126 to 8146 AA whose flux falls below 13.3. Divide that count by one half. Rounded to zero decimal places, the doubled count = 4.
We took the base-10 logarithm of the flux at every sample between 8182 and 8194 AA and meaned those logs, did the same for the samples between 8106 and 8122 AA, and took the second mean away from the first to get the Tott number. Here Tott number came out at 0.06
